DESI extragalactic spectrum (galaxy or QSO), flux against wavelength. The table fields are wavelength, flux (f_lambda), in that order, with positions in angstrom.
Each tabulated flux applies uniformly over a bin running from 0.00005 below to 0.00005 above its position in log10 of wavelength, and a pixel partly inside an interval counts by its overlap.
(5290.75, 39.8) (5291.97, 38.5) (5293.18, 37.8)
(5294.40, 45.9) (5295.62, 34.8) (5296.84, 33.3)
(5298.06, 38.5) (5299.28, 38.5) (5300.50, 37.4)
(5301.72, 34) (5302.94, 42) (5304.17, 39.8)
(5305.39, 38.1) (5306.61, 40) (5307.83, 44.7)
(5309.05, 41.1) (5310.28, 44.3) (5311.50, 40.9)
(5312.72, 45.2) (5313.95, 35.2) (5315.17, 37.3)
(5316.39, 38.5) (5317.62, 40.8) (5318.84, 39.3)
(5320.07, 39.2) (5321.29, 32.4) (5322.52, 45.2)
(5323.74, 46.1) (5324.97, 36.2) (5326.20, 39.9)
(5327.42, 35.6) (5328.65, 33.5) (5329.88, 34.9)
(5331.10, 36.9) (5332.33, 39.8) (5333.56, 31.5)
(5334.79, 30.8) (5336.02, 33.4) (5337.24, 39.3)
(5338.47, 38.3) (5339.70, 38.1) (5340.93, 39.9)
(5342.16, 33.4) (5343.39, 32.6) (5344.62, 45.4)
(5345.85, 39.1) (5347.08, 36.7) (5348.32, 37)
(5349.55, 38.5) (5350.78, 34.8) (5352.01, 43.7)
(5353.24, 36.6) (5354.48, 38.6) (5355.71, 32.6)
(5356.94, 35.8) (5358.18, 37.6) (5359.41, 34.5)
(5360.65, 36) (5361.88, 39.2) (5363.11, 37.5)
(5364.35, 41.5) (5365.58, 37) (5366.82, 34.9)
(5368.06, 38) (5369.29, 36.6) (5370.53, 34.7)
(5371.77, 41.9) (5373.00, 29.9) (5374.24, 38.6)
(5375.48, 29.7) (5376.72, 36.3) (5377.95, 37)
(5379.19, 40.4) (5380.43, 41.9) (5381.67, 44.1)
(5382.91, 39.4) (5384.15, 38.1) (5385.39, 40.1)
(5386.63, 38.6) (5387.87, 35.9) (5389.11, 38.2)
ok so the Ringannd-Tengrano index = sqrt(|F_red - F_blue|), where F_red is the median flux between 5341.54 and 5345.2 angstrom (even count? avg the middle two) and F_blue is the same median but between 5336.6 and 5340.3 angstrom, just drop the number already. 2.2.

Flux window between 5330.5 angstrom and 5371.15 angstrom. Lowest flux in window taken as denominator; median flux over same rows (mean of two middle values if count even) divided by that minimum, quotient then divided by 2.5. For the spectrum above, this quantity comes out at 0.481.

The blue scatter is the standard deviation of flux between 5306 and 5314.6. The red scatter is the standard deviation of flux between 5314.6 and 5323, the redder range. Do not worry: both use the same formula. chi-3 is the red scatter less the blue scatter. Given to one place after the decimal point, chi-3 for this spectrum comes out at 0.3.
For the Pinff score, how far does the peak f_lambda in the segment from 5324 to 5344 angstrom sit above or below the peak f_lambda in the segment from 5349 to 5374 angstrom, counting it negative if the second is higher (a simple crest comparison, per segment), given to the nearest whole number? -4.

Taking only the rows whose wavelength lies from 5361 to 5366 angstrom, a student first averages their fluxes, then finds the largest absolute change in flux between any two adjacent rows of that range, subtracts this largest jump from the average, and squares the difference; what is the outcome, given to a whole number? 1176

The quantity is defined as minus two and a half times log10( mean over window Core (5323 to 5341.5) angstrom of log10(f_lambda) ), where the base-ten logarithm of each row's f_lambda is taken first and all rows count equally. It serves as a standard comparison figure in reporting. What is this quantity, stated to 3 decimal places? -0.487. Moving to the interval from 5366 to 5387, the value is -0.492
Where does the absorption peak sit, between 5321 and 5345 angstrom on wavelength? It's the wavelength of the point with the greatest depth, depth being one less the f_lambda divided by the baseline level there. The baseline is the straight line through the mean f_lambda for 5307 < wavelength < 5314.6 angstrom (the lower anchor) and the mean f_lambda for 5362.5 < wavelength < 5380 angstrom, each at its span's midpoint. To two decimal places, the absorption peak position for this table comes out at 5334.79 angstrom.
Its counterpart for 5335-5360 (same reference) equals 5343.39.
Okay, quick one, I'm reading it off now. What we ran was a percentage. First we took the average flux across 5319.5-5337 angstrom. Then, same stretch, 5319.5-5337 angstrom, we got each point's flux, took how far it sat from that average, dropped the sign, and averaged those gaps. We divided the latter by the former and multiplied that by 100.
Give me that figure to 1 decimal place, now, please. 10.2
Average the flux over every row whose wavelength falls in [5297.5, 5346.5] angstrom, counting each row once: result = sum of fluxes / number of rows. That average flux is 38.4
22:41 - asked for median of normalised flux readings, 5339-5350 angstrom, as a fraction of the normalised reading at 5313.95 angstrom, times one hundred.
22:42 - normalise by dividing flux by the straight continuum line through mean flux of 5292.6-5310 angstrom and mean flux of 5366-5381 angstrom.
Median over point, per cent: 111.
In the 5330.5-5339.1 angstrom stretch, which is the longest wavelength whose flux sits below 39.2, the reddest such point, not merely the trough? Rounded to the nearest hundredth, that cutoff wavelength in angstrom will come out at 5338.47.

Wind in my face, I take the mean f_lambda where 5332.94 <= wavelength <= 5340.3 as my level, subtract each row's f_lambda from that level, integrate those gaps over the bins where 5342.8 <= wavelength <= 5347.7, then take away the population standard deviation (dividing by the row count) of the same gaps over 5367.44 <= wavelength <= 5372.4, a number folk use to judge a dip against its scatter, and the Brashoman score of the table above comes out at -18.5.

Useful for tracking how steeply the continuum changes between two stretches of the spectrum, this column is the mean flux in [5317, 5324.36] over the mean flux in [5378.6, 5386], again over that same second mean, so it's 0.0245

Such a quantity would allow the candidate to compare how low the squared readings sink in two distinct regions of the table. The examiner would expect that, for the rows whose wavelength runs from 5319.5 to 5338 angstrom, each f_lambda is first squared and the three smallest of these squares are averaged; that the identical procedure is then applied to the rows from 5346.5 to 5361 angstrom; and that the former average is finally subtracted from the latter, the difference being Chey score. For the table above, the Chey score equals 158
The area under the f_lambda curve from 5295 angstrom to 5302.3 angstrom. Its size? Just 264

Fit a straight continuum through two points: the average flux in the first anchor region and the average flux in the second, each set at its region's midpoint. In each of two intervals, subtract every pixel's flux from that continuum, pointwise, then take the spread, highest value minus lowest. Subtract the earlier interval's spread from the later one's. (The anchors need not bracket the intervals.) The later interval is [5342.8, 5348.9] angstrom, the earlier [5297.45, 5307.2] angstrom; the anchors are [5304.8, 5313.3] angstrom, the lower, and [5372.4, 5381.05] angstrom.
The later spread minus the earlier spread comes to 5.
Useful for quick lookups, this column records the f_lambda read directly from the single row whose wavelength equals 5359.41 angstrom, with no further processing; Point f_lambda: 34.5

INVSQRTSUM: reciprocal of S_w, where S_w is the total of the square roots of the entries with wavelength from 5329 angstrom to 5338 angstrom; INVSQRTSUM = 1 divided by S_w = 0.0241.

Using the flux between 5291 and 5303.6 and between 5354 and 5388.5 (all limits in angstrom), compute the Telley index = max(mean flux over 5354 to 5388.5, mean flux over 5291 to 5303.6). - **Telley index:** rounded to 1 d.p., 38.1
